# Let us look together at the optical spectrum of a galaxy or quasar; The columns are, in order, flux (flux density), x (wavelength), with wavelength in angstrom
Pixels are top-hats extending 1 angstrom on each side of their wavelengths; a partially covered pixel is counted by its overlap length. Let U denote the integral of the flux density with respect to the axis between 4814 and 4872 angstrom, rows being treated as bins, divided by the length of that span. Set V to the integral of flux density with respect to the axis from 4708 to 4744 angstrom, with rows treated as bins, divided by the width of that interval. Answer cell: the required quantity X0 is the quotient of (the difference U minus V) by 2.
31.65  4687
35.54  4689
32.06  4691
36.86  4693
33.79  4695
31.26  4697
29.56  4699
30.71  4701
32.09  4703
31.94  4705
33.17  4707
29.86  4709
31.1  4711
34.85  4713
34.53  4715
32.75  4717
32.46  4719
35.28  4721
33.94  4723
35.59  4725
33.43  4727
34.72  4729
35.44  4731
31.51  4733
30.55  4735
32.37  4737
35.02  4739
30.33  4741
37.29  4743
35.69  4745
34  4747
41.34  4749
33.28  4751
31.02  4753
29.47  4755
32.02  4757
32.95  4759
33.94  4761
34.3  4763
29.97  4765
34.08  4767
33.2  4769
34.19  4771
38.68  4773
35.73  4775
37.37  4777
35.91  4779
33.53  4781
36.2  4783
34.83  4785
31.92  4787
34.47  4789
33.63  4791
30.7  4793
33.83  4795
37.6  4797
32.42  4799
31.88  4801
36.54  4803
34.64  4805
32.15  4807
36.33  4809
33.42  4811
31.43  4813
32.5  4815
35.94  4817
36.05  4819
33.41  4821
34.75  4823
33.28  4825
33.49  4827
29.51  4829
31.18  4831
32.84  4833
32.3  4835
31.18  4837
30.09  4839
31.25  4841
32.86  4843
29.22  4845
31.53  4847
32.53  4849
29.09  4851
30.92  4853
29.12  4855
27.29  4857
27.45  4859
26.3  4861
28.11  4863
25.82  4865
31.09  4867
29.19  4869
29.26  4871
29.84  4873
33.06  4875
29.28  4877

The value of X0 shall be -1.2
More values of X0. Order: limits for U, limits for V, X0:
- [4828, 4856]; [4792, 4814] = -1.4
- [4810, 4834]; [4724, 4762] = -0.3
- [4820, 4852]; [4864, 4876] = 1.0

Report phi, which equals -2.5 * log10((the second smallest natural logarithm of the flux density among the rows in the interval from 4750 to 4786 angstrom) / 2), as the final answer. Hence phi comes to -0.576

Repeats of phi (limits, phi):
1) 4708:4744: -0.580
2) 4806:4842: -0.577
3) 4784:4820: -0.591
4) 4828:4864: -0.546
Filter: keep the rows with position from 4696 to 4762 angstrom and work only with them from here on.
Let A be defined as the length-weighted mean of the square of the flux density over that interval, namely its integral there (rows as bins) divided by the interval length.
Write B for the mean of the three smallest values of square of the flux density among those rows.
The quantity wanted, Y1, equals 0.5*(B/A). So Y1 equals 0.398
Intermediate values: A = 1104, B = 878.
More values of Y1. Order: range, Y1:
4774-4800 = 0.421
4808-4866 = 0.354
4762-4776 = 0.446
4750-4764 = 0.452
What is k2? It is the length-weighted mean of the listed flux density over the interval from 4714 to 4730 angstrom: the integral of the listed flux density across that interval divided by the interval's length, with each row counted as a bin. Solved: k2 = 34.1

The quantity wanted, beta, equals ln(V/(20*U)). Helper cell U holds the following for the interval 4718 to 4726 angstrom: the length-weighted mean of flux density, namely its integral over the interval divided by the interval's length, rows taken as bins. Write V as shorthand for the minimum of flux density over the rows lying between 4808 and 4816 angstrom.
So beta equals -3.08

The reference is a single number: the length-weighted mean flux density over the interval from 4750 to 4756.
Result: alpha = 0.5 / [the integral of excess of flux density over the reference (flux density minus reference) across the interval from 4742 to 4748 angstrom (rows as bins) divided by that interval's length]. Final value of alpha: 0.1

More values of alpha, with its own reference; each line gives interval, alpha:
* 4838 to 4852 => -1.6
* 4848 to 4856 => -0.6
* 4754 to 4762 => 0.6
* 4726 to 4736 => 0.3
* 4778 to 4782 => 0.1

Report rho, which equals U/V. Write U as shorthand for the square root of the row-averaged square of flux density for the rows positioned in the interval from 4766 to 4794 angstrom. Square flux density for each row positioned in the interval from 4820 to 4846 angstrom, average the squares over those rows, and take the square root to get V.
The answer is 1.083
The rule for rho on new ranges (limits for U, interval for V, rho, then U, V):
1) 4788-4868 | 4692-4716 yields 0.986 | 32.1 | 32.5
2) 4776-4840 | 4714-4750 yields 0.981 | 33.7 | 34.3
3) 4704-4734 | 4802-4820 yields 0.972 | 33.4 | 34.4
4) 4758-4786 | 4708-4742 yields 1.045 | 34.7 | 33.2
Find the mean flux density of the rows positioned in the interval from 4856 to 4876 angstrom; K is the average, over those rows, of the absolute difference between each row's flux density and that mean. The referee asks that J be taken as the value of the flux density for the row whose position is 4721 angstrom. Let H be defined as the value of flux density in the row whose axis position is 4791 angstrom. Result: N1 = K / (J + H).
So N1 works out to 0.025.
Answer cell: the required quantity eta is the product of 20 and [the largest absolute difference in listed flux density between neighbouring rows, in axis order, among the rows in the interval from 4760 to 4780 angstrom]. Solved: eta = 90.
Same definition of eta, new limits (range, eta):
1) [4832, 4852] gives 73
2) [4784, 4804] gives 104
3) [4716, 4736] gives 79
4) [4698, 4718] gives 75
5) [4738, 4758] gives 161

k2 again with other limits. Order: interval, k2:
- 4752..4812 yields 33.9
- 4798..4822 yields 33.9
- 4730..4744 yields 33.2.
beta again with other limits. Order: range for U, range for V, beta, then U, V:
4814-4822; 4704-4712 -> -3.14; 34.5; 29.86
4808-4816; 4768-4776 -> -3.00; 33.4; 33.2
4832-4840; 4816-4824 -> -2.94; 31.6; 33.41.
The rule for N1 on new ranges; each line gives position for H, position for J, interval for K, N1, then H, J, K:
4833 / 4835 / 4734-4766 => 0.035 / 32.84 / 32.3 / 2.3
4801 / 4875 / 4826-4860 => 0.024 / 31.88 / 33.06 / 1.5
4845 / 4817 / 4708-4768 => 0.029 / 29.22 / 35.94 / 1.9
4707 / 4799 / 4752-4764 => 0.022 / 33.17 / 32.42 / 1.4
